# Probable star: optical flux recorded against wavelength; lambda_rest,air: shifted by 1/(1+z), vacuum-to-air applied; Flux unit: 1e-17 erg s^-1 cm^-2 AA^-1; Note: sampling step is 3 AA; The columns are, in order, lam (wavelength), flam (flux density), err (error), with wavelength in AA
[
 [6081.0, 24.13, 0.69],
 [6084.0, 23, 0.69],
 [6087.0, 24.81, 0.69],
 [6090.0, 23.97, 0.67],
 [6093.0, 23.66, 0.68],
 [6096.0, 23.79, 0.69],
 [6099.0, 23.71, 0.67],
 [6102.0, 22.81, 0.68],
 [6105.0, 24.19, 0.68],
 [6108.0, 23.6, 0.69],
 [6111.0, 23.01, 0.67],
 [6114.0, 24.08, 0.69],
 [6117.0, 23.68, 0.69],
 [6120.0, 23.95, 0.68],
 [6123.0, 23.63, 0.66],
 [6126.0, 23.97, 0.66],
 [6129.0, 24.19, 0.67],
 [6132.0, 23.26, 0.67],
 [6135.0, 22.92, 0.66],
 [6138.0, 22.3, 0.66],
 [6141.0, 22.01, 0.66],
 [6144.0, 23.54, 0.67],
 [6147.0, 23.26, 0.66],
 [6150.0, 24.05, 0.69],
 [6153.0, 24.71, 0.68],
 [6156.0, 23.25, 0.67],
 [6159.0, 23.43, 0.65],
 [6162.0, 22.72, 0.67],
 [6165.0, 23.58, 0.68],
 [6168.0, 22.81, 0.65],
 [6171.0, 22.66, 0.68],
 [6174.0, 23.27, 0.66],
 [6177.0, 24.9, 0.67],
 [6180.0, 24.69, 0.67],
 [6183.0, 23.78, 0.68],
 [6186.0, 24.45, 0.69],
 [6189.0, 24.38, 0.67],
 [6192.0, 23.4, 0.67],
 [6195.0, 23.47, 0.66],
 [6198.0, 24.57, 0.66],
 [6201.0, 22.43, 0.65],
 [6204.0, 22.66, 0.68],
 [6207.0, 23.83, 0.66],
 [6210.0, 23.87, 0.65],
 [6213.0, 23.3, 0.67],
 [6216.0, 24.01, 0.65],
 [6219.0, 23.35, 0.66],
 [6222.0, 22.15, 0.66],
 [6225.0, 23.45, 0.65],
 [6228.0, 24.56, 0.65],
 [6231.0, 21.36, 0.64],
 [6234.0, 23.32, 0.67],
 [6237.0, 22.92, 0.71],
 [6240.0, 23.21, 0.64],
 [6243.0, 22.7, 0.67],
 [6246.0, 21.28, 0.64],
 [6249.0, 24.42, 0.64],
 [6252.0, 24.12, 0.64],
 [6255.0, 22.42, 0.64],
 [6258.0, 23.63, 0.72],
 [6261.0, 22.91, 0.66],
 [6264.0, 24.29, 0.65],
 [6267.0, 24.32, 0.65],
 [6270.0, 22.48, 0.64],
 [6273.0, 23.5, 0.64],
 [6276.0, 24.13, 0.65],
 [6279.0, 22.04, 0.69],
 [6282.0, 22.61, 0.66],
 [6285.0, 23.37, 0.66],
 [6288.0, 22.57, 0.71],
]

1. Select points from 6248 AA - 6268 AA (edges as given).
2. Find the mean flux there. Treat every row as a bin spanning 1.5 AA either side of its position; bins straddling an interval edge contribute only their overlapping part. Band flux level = 23.7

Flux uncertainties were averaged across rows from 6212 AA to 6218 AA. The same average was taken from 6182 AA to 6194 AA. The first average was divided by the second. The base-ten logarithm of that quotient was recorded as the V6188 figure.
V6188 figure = -0.011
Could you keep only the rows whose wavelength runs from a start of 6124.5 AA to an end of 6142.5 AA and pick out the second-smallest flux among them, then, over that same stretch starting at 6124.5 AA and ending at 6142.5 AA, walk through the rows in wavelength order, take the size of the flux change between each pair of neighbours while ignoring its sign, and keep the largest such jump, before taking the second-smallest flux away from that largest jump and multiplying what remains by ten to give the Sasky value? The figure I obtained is -213.7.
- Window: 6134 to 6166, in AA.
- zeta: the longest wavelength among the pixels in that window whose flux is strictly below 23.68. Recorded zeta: 6165.0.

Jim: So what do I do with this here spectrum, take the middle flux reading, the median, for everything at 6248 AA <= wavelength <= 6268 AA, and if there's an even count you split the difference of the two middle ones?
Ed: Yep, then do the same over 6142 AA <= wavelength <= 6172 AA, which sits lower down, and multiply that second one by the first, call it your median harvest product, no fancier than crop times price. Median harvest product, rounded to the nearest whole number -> 563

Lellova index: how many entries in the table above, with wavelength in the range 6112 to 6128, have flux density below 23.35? 0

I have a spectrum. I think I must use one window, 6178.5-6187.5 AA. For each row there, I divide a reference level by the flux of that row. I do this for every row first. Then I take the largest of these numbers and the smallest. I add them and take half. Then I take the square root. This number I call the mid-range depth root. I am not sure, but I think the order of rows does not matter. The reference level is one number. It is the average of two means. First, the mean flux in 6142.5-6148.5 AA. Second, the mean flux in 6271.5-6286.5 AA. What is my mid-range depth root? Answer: 0.980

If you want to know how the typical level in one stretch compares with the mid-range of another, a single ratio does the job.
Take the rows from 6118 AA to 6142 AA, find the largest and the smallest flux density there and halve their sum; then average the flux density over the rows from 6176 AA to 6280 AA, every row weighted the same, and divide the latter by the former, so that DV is 1.01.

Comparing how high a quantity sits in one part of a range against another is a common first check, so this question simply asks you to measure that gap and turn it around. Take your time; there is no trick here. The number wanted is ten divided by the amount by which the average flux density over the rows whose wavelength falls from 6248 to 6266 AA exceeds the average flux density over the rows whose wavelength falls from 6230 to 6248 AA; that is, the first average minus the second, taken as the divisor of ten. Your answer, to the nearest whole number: 9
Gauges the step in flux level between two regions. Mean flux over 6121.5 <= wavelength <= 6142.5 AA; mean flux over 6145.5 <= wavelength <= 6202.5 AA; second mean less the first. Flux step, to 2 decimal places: 0.49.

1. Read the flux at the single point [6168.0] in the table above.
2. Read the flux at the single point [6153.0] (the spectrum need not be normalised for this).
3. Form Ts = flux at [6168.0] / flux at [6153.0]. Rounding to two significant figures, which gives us 0.92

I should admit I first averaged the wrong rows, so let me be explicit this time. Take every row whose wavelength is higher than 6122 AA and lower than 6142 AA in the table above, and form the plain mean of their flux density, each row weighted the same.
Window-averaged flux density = 23.2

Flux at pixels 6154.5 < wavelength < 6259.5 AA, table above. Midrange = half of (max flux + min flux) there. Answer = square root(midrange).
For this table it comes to 4.81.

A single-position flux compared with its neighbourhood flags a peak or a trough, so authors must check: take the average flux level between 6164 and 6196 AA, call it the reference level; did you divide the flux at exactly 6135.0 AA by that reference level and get 0.96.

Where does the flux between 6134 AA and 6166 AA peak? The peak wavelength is 6153.0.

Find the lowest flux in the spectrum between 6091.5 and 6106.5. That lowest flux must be 22.81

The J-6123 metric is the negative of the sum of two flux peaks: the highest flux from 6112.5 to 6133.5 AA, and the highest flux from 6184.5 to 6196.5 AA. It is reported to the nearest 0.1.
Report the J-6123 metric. -48.6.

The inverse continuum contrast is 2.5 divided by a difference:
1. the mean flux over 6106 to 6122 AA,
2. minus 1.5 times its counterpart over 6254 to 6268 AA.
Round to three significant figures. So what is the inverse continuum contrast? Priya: -0.215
